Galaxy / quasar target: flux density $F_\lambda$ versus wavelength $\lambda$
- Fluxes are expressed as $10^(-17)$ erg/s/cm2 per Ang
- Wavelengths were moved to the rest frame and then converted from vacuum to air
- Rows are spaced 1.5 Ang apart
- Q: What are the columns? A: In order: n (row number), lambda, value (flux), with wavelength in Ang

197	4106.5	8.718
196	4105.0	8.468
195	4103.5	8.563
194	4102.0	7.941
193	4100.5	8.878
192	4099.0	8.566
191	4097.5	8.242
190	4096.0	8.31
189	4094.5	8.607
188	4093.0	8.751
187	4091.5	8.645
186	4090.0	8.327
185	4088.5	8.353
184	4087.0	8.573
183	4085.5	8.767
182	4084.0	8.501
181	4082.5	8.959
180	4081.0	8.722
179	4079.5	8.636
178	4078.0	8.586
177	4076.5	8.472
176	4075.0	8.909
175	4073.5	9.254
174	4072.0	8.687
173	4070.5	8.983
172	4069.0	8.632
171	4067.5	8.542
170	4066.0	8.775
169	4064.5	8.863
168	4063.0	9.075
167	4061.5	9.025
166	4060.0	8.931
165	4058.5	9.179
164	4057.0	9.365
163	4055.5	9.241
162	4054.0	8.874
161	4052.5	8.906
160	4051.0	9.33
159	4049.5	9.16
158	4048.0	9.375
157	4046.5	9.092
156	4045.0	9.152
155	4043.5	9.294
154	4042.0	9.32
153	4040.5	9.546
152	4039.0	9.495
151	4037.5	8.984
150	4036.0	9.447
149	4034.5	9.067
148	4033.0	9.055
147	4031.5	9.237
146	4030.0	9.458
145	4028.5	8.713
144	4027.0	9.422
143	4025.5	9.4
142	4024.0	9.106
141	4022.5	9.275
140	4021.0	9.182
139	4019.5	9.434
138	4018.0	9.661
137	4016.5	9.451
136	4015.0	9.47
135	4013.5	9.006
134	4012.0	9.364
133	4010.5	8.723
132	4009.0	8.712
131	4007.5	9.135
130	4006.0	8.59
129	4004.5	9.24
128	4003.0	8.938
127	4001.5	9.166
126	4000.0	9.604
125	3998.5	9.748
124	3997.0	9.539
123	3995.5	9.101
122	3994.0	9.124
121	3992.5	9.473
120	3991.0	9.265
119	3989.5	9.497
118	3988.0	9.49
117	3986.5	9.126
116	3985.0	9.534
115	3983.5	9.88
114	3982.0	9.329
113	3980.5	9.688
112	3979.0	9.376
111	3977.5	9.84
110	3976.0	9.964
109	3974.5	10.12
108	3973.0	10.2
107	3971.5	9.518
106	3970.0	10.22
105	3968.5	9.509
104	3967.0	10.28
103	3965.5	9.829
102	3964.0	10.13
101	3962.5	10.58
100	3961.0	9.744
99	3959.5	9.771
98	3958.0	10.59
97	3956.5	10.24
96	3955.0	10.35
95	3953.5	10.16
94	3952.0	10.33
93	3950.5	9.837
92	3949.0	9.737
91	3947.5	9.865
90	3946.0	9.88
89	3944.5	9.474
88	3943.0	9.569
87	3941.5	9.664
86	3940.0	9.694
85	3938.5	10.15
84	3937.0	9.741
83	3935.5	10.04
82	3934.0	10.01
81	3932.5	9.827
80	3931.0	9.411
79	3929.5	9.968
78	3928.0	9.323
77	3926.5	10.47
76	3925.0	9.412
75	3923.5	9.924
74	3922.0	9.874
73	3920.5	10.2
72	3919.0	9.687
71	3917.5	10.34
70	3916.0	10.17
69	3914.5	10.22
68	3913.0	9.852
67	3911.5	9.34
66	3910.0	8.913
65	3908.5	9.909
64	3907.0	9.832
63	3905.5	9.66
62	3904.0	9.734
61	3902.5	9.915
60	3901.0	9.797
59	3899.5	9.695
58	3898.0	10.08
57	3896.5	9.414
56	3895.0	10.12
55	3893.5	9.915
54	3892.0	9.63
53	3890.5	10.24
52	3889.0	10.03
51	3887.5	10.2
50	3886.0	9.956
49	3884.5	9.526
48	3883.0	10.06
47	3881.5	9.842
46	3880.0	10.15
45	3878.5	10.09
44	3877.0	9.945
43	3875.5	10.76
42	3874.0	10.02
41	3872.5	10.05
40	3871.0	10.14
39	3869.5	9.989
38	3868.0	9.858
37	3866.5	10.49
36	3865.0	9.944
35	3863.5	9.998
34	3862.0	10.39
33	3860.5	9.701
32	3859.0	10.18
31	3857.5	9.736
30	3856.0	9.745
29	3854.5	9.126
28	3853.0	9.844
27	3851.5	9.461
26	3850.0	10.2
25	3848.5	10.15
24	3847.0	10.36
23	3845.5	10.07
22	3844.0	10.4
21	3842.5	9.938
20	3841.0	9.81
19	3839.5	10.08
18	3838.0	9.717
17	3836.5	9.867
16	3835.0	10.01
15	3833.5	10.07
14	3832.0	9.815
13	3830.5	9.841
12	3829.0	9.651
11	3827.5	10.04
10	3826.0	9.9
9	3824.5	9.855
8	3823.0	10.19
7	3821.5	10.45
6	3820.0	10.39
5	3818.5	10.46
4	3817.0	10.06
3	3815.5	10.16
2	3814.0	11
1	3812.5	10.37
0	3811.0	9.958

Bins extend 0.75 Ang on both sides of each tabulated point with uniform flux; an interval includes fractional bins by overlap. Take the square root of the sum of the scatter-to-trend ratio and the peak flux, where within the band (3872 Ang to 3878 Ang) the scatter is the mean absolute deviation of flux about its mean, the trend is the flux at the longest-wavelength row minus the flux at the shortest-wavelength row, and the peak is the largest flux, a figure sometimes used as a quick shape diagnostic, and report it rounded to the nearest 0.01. 2.84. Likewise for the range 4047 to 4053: 3.01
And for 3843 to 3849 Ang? 3.14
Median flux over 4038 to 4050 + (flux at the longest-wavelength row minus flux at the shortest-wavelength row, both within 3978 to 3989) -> 9.4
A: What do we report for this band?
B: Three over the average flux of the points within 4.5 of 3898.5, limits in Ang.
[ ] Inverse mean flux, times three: 0.305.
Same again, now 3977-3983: 0.314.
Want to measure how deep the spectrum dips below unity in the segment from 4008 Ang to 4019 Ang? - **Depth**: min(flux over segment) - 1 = 7.7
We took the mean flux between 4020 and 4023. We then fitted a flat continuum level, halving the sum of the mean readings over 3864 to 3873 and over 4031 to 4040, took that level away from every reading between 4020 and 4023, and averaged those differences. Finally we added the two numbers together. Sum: 8.8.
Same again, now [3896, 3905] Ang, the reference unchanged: 9.9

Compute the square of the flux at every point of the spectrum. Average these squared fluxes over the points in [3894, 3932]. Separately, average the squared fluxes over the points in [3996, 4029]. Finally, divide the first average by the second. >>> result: 1.13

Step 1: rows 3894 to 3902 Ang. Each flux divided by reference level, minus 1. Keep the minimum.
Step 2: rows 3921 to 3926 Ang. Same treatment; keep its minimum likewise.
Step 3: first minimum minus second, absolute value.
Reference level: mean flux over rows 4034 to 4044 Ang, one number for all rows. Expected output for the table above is 0.00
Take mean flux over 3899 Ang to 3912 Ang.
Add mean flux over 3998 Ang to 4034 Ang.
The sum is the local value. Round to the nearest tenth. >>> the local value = 18.9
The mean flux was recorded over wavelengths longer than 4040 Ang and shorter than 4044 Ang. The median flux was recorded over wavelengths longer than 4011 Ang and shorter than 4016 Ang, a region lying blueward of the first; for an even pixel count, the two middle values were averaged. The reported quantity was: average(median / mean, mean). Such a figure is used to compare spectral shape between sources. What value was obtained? 5.19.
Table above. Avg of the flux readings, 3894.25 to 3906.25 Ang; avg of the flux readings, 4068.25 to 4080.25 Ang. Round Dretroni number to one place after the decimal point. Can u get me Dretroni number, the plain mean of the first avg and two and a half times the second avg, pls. 15.9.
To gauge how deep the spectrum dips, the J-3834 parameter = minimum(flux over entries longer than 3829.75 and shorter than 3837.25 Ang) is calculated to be 9.815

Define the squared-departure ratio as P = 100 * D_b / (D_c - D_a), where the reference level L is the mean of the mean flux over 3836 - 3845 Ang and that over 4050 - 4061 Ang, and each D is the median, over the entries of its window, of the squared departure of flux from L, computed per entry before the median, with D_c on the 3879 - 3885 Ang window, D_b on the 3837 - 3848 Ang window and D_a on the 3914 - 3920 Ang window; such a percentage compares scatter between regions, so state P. -112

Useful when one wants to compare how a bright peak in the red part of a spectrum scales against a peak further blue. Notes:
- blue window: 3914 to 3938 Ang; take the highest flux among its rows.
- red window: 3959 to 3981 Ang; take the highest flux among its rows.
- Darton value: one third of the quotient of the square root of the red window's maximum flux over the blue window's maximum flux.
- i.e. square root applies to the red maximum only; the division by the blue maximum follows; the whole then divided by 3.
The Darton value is 0.104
